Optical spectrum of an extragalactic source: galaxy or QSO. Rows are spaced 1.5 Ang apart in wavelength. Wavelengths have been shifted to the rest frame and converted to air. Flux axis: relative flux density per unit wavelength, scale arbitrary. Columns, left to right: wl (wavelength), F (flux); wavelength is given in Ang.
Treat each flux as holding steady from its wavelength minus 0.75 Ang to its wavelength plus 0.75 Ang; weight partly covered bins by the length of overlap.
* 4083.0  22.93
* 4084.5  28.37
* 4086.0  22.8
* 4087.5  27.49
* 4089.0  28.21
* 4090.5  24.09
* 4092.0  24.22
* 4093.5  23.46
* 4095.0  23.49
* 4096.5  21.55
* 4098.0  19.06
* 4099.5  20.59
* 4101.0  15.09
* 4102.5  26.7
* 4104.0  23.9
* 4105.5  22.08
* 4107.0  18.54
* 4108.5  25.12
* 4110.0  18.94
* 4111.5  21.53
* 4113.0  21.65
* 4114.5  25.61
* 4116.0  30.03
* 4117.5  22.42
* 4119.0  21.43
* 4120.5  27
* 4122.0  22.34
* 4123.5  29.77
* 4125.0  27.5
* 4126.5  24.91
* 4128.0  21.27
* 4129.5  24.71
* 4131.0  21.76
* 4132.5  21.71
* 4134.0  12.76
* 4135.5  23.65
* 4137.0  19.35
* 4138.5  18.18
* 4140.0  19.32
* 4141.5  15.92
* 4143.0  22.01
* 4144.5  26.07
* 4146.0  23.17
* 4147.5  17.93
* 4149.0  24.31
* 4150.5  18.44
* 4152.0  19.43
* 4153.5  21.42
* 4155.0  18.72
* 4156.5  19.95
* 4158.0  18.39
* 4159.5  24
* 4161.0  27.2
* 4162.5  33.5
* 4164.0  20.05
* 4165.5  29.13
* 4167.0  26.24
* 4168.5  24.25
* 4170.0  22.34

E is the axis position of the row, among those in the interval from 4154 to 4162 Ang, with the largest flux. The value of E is 4161.0 Ang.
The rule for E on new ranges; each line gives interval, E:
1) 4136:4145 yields 4144.5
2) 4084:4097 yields 4084.5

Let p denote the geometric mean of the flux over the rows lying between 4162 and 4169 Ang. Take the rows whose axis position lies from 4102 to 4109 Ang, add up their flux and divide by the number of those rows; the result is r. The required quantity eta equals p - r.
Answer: 3.0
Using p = 26.2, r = 23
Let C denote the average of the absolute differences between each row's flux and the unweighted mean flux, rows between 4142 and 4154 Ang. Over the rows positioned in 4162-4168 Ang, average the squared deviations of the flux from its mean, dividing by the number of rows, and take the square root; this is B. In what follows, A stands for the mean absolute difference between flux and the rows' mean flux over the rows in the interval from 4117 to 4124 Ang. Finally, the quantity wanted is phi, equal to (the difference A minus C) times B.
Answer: 4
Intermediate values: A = 3.0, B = 4.9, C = 2.3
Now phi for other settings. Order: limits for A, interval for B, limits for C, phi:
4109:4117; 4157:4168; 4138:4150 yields 2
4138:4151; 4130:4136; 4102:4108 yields 2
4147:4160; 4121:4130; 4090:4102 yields -1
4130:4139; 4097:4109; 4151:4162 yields 1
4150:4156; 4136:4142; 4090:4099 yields -1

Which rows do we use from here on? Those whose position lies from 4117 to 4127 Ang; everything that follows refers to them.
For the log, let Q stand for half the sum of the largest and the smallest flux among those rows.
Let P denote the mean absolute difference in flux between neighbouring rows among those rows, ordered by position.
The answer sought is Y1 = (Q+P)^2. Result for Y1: 871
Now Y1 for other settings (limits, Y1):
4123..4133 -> 785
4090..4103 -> 571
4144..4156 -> 662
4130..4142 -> 505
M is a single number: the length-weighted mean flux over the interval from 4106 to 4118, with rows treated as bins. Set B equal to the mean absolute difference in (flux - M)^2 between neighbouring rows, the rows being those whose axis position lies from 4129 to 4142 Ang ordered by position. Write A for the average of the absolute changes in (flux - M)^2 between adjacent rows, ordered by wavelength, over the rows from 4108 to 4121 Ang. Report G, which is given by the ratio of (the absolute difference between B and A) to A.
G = 1.0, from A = 17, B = 34.6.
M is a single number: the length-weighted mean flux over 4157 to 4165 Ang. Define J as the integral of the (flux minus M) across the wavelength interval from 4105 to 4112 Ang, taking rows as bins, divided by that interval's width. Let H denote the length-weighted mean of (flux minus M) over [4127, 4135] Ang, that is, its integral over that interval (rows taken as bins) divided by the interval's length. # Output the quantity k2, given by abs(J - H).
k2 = 0.5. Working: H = -3.9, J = -3.4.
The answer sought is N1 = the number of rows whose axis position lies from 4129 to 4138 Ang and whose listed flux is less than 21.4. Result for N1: 2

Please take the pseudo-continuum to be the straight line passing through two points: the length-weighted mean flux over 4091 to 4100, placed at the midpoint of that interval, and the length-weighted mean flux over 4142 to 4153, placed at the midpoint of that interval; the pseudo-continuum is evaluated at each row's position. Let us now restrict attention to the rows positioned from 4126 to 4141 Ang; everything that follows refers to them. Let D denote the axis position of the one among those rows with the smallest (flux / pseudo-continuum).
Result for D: 4134.0 Ang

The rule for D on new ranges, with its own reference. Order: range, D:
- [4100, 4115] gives 4101.0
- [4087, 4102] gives 4101.0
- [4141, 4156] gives 4141.5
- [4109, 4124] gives 4110.0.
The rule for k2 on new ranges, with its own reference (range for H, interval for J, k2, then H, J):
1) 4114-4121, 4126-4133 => 2.4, 0.6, -1.8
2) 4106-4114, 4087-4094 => 4.2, -3.3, 0.9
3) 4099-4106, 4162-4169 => 4.8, -2.9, 1.9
